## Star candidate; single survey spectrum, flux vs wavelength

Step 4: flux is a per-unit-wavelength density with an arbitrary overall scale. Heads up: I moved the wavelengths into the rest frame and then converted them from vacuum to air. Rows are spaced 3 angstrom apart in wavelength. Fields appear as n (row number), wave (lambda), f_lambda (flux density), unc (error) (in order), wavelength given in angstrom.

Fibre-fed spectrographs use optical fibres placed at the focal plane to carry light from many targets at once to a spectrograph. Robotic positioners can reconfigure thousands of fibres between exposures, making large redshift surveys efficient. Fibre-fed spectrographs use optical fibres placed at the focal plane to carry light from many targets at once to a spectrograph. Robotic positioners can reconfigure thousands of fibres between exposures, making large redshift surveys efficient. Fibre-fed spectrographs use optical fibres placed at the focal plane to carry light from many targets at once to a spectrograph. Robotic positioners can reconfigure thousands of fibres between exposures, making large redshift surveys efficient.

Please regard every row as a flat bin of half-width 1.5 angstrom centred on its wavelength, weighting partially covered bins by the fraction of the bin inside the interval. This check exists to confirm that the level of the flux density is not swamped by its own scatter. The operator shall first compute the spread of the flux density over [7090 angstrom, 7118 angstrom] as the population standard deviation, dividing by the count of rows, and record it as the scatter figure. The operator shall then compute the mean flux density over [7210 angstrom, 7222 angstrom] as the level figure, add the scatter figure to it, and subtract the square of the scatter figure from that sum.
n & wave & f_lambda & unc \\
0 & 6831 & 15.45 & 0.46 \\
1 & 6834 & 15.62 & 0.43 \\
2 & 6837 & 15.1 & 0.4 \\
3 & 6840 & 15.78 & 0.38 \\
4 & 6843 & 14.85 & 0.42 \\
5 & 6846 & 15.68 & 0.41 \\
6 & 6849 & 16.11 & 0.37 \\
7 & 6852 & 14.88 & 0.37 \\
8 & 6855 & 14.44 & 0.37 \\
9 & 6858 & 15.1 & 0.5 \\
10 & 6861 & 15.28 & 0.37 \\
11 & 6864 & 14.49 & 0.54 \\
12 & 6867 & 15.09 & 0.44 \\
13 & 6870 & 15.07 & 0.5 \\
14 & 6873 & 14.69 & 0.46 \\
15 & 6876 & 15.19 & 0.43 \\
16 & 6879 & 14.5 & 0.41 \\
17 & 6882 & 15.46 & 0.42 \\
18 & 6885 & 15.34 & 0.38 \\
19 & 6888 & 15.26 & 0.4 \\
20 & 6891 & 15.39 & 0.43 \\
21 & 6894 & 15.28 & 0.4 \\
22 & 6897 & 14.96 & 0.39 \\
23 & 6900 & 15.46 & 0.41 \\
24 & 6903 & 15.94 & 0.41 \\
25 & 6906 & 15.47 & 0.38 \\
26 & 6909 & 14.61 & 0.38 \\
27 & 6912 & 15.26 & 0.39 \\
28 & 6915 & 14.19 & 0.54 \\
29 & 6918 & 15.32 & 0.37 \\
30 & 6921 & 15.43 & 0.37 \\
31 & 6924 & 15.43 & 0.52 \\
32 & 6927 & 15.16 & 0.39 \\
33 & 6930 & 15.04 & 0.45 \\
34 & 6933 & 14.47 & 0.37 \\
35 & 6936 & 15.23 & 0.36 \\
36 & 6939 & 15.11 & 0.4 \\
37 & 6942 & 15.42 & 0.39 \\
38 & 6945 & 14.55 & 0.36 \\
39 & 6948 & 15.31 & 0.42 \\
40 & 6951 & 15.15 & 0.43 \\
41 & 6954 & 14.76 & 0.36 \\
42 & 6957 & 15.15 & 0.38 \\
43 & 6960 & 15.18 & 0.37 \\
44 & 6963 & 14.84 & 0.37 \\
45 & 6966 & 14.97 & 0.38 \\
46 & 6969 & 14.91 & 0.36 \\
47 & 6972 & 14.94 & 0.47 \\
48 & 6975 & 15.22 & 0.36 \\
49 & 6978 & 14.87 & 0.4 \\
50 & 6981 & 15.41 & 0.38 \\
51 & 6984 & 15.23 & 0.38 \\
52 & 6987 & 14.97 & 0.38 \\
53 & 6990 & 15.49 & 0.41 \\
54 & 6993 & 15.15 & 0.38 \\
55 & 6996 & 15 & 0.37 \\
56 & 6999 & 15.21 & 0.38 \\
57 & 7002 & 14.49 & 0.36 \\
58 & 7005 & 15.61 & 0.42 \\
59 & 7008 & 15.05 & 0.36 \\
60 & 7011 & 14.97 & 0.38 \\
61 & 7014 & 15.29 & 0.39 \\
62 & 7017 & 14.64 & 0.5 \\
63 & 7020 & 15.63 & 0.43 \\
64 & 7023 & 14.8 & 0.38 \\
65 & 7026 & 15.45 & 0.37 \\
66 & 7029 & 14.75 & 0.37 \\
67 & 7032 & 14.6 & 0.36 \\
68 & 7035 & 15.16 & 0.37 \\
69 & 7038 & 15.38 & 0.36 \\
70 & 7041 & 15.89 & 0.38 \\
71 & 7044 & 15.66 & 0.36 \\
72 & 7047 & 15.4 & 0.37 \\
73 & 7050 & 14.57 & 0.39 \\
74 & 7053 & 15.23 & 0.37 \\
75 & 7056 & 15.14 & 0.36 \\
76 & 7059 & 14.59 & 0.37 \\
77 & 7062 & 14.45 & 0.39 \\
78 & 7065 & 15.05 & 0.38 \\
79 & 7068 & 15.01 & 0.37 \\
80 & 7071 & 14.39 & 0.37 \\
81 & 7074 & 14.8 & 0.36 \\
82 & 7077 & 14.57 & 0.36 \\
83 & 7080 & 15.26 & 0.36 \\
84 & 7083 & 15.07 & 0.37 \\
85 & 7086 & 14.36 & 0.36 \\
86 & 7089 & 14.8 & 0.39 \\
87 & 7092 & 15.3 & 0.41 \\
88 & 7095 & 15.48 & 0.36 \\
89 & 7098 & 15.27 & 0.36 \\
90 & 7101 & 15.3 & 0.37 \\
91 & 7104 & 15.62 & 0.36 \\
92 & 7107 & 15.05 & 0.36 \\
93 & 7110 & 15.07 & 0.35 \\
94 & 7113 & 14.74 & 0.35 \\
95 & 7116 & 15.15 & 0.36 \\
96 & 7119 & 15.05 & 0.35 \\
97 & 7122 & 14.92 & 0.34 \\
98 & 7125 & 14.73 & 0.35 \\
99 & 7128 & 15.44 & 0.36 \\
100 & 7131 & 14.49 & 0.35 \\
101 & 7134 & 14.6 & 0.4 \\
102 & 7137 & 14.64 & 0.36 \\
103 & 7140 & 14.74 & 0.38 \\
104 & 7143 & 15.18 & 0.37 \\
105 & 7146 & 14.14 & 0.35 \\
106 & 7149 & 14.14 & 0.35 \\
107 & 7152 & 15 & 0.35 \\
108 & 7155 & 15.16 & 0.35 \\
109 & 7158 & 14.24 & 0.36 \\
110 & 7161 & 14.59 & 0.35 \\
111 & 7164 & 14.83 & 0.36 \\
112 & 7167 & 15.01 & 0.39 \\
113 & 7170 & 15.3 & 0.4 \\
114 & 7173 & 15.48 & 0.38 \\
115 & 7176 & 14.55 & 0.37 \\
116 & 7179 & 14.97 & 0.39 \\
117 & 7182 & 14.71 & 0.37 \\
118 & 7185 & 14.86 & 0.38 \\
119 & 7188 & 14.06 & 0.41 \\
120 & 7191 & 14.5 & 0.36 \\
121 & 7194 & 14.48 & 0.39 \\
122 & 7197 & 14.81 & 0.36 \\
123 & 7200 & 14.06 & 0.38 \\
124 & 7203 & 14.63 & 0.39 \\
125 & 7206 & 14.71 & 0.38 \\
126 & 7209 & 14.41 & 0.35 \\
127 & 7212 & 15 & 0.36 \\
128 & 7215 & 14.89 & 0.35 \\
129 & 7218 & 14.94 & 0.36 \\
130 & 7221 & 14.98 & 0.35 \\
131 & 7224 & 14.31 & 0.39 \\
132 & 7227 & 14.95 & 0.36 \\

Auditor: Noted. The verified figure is 15.1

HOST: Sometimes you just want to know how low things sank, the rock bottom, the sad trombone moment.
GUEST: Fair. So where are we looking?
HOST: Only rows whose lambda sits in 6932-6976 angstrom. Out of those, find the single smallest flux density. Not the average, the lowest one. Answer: 14.47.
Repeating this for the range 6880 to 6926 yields 14.19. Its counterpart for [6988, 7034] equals 14.49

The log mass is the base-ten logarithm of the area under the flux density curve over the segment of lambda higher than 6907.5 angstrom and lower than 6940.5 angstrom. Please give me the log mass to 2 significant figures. 2.7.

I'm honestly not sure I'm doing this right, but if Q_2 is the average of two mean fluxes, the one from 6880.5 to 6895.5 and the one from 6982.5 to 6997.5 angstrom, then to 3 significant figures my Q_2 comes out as 15.3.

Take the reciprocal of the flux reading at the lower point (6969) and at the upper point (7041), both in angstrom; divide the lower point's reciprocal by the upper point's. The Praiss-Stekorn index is 1.07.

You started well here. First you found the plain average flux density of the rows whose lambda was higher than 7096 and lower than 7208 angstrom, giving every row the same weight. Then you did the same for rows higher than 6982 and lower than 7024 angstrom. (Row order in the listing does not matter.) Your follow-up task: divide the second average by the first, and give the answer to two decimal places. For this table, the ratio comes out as 1.02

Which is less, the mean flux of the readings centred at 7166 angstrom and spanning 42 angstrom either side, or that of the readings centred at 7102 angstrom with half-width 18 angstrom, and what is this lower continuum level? 14.7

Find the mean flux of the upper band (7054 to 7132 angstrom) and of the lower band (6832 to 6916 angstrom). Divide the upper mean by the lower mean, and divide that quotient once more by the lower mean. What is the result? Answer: 0.0651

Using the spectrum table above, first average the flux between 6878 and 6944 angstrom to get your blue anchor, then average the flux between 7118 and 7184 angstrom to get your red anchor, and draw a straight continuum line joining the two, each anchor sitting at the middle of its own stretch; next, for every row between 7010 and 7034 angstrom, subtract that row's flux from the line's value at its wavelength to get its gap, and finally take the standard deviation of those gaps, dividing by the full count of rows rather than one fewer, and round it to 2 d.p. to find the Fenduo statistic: 0.36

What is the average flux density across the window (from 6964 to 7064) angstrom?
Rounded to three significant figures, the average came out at 15.1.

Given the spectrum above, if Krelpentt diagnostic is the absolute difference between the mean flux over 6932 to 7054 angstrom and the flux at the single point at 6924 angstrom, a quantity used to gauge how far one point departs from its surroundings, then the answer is 0.33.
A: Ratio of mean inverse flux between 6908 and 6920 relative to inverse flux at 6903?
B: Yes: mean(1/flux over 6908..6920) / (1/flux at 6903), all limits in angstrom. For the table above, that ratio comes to 1.07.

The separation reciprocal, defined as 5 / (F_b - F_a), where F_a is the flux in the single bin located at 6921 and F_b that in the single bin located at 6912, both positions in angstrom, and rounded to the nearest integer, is -29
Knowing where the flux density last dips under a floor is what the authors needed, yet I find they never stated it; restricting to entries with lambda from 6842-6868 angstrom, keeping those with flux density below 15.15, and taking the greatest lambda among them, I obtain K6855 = 6867 angstrom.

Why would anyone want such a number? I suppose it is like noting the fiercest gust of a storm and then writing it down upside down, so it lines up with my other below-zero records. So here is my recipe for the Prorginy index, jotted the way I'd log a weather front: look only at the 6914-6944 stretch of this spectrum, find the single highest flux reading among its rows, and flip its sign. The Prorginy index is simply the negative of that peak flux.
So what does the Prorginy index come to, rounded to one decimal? -15.4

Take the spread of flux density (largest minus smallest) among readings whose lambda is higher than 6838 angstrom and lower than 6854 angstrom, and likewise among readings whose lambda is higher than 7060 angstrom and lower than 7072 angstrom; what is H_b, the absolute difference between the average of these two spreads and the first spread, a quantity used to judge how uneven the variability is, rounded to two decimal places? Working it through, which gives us 0.30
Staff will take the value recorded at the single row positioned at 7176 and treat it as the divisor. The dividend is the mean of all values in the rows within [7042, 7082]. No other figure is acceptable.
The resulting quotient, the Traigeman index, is 1.03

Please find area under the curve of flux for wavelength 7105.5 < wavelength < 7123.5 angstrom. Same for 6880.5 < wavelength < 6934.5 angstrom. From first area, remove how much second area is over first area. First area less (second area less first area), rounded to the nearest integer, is -281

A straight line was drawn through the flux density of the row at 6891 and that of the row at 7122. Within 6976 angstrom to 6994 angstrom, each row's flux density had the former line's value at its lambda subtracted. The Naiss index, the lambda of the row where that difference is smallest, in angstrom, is 6978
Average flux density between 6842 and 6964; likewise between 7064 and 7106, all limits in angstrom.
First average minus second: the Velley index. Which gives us 0.09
